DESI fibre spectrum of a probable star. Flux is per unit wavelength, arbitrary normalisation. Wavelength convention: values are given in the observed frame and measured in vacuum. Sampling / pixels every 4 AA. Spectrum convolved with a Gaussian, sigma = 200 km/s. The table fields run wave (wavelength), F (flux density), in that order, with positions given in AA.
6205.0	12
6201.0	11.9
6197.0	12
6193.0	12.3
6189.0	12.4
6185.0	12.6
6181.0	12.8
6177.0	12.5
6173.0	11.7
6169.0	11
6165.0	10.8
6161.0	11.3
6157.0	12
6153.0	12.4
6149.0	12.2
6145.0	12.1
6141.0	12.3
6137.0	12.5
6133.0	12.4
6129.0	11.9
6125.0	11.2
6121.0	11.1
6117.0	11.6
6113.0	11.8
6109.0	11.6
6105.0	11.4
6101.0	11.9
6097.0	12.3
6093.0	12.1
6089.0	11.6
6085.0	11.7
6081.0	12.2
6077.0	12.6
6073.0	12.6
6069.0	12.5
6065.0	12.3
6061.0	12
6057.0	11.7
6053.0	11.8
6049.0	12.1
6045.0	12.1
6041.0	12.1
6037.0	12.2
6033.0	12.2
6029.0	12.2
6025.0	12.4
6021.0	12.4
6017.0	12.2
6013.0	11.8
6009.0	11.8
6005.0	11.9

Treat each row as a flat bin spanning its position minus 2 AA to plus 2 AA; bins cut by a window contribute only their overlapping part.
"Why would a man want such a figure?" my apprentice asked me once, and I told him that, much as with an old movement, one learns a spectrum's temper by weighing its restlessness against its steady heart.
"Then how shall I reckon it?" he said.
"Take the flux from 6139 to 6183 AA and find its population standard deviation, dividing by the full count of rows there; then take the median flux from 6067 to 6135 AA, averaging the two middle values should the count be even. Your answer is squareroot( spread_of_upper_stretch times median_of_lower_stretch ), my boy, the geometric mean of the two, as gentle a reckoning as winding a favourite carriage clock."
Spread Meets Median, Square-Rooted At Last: 2.7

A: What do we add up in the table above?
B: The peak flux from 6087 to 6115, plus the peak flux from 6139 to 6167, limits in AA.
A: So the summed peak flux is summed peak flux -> 24.7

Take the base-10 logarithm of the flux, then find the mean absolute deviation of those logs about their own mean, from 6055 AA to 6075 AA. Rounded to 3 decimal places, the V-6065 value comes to 0.011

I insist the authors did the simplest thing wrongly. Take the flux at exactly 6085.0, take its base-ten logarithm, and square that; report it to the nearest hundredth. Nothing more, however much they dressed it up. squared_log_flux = 1.14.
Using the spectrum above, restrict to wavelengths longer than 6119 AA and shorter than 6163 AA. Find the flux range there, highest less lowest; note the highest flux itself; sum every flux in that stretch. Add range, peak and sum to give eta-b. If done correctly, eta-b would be 145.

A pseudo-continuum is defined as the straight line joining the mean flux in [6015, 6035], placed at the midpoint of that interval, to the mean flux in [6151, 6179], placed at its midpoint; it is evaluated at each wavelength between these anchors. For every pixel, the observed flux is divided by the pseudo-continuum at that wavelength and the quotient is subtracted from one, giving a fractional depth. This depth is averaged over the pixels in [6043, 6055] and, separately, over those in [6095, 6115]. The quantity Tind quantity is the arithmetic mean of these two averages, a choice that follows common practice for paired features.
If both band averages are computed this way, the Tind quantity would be 0.013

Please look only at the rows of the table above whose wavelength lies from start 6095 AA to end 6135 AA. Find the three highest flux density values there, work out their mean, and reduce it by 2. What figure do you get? 10.2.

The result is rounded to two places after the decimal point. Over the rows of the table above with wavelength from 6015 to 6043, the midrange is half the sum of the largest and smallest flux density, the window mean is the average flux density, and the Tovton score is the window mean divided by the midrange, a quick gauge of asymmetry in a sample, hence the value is 1.00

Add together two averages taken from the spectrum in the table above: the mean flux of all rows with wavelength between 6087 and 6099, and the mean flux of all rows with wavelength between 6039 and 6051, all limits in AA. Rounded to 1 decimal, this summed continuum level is 24.1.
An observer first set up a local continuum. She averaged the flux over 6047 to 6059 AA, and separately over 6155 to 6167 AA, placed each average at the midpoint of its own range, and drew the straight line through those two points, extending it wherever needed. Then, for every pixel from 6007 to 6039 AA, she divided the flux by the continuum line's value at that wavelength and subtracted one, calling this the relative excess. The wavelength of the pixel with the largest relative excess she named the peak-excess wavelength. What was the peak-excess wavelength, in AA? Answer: 6025.0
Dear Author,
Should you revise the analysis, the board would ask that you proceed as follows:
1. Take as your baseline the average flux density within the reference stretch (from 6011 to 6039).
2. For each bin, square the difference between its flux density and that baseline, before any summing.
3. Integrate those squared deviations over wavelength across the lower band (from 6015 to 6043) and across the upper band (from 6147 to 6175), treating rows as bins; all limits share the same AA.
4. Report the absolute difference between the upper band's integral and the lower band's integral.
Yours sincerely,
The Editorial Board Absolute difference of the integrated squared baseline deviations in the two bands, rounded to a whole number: 18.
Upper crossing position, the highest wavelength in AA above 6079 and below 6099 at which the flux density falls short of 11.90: 6089.0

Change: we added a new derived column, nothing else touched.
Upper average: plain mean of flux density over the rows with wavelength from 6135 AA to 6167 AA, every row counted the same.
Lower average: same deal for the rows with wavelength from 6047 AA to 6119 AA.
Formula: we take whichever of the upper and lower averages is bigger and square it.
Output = 144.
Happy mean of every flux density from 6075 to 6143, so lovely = 11.9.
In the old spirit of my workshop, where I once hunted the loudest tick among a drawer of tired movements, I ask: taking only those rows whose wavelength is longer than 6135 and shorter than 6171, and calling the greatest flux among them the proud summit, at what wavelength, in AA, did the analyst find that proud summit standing 6137.0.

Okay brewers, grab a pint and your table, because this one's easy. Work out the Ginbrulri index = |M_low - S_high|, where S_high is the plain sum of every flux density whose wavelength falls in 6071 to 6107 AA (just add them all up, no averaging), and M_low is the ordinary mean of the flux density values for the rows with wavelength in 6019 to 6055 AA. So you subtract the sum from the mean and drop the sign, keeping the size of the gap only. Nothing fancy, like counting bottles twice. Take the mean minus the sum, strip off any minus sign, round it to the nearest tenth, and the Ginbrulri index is 96.2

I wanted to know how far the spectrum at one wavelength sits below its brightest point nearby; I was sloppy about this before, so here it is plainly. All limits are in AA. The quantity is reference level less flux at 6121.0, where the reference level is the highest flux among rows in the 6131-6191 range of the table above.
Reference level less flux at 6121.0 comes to 1.70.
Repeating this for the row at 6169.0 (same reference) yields 1.80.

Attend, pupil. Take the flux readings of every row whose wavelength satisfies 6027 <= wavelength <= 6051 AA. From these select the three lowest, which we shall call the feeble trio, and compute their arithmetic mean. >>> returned 12.1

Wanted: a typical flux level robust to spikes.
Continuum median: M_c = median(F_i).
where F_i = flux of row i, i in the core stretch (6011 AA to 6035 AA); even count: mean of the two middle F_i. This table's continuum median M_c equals 12.2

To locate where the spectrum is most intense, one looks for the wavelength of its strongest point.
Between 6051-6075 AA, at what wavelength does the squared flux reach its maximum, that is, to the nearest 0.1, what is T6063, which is 6073.0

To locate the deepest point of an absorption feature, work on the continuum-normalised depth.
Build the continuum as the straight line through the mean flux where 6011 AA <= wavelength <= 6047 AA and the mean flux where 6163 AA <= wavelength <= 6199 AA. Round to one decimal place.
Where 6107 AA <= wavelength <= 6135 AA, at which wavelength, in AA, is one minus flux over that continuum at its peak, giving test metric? 6121.0 AA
